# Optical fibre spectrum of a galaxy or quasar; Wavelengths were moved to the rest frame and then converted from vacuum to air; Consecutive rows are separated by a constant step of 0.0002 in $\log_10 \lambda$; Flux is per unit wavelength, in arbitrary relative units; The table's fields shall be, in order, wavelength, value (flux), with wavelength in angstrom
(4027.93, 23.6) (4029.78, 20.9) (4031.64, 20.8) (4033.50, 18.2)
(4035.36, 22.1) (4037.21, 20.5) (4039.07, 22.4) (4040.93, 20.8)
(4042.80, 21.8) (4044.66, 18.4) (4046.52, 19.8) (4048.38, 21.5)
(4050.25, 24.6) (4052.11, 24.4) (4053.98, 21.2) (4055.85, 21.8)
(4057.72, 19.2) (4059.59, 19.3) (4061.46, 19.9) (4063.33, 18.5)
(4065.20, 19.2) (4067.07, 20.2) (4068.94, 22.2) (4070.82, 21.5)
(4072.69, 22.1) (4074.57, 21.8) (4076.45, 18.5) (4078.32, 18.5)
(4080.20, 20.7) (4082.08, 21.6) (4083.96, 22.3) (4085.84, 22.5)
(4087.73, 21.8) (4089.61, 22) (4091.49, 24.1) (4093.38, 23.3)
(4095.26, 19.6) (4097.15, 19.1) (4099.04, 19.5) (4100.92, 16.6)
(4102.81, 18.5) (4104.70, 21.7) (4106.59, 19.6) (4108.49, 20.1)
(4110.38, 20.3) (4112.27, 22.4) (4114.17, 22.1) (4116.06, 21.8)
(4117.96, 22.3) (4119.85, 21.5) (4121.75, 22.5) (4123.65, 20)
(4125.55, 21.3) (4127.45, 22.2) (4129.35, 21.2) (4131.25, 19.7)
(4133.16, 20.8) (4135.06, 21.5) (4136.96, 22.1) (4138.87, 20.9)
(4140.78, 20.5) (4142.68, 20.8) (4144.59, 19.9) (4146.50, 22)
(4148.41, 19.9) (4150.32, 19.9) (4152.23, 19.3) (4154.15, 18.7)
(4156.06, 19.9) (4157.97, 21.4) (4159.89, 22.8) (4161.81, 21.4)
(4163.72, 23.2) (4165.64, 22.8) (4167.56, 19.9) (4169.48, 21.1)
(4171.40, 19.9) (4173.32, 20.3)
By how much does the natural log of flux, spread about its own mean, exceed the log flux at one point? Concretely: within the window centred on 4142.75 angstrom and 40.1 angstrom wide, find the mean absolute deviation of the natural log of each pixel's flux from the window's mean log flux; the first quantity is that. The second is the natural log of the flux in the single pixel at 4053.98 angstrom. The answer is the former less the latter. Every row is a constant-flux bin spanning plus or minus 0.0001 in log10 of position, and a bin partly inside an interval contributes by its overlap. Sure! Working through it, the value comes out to -3.01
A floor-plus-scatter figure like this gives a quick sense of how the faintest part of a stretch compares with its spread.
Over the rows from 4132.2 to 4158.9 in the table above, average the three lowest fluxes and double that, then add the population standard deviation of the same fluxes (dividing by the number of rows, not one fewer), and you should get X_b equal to 39.6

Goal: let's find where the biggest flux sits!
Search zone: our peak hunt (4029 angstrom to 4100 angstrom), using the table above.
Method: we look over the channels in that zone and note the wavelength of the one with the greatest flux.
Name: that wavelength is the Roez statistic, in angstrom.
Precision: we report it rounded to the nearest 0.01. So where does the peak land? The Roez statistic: 4050.25 angstrom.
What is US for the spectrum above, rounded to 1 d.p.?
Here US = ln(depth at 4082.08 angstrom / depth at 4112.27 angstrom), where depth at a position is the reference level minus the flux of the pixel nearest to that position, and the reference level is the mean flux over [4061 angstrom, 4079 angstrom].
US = -0.5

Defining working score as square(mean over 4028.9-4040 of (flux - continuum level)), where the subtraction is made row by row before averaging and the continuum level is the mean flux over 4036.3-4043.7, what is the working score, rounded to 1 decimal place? 0.3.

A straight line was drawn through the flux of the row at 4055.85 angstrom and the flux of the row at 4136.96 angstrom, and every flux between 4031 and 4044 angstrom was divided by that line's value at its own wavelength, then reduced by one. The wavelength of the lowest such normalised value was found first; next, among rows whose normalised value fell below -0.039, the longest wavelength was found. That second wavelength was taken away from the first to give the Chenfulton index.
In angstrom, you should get -7.4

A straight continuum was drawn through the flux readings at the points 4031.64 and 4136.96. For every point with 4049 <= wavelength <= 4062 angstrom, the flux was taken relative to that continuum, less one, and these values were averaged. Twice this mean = 0.04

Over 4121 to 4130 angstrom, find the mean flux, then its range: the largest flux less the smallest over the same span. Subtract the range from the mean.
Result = 18.9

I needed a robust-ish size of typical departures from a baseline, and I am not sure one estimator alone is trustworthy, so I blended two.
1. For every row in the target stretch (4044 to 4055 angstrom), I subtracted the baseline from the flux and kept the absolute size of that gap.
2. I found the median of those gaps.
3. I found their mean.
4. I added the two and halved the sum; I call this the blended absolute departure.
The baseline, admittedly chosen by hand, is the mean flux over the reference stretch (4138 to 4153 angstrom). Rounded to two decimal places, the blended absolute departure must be 1.83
